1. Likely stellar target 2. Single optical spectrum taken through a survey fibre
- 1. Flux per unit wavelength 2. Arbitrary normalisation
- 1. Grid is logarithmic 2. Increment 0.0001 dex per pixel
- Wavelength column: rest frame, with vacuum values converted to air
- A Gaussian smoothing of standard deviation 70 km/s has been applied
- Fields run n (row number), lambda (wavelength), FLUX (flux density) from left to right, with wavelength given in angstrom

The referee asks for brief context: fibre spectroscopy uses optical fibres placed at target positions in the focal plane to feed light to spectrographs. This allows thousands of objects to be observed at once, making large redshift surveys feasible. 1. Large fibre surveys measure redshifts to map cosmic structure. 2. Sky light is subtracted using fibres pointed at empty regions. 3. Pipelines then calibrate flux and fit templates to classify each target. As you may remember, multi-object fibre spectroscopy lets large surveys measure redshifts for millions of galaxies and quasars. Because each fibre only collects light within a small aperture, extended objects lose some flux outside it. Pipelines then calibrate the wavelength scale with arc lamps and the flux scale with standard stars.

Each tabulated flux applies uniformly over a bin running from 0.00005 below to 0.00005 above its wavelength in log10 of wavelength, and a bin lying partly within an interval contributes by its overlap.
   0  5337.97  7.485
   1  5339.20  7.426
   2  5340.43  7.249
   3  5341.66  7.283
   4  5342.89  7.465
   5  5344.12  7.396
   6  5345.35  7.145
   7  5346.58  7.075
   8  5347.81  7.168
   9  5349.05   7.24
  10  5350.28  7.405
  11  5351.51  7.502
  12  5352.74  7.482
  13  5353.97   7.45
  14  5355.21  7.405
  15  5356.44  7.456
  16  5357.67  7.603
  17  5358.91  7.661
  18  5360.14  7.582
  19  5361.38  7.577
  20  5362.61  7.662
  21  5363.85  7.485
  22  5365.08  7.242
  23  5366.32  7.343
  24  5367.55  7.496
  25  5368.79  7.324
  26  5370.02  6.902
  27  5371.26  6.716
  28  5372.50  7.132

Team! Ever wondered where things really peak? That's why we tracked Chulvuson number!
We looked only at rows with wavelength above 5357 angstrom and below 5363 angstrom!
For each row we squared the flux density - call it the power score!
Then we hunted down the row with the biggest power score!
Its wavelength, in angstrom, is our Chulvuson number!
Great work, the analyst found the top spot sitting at 5362.61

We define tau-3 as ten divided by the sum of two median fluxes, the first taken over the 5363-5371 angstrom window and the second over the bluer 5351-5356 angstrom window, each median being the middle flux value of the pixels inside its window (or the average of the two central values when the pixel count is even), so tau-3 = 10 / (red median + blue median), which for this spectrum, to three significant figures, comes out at 0.676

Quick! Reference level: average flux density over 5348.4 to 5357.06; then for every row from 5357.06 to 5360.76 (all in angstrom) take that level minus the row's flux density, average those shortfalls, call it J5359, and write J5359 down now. -0.20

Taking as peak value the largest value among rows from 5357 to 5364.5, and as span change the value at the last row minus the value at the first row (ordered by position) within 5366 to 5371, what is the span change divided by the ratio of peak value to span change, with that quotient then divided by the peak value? 0.0033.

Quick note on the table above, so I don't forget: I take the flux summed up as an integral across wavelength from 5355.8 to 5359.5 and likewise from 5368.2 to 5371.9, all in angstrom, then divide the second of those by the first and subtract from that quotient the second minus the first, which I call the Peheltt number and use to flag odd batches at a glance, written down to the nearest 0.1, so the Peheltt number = 3.1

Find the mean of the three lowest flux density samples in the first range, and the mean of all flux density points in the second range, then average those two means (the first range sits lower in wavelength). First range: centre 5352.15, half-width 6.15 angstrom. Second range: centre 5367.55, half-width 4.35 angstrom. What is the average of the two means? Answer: 7.19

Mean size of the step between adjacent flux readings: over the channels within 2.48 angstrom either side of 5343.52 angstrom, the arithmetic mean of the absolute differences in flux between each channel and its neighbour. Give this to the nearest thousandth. 0.167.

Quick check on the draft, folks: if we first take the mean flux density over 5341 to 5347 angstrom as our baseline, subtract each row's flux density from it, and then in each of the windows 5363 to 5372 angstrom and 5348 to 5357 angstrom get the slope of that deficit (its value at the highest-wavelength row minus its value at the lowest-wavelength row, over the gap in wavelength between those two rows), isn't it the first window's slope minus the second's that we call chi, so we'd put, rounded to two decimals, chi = 0.13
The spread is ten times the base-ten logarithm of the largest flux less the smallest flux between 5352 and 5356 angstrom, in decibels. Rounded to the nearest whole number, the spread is -11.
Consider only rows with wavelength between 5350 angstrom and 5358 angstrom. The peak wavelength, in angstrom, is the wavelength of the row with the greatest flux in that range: 5357.67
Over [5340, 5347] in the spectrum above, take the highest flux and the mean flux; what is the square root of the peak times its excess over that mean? 1.2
